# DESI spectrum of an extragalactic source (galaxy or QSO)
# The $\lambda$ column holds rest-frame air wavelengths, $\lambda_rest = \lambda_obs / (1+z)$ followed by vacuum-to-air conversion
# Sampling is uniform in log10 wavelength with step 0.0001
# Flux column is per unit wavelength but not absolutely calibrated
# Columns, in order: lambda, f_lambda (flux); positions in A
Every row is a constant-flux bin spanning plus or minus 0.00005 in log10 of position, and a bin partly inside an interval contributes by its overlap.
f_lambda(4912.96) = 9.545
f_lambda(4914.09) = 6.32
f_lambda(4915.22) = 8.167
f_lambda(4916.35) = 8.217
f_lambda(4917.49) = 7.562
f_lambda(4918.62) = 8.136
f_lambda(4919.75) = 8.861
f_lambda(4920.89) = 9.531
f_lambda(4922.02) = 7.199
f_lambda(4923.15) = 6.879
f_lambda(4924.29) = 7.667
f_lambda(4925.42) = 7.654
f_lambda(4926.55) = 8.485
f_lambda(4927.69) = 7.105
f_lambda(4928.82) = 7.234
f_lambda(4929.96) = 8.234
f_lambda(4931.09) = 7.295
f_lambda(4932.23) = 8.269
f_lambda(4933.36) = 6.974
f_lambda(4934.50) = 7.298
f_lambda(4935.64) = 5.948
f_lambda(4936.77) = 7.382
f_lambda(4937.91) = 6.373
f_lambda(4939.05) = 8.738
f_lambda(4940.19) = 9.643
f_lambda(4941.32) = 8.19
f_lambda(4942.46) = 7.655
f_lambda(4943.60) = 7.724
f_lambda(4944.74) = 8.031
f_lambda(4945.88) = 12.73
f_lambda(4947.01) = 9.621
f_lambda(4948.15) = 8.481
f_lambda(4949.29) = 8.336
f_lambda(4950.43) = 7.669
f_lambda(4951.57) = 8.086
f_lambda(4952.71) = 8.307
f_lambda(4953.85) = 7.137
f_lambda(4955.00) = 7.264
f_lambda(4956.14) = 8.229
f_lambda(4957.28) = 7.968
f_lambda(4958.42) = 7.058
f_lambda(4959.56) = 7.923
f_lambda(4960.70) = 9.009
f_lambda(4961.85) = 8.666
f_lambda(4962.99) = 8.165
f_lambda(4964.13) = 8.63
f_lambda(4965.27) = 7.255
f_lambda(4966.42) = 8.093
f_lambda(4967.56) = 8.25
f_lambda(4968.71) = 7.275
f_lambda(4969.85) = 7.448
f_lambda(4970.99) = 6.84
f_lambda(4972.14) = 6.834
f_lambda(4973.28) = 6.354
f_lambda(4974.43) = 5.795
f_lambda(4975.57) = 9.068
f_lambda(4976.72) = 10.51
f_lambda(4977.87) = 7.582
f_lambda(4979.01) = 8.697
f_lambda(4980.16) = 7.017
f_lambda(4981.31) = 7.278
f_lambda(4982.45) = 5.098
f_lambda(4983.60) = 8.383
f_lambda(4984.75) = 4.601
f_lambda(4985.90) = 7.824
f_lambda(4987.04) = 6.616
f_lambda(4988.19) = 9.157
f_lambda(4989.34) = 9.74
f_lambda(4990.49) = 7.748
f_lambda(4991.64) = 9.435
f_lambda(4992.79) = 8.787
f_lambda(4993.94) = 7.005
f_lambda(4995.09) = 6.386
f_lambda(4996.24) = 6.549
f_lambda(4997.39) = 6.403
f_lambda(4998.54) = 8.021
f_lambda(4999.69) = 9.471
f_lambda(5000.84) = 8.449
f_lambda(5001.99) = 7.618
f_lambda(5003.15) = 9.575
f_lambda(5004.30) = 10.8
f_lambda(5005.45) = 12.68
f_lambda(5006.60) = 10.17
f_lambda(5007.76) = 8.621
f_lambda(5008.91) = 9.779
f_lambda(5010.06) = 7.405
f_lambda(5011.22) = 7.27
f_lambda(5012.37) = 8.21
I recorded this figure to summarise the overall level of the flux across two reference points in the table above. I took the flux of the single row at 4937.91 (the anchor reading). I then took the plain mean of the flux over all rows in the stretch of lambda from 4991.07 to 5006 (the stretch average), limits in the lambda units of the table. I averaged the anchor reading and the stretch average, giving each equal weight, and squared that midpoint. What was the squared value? 56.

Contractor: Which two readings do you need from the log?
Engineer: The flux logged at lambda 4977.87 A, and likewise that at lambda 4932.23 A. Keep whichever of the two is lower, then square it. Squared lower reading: 57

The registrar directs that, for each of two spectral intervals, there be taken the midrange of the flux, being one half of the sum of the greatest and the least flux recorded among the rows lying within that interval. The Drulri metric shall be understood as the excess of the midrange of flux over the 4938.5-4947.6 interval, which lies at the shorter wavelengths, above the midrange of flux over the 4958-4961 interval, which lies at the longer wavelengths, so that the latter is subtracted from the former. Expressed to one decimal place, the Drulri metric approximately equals 2.2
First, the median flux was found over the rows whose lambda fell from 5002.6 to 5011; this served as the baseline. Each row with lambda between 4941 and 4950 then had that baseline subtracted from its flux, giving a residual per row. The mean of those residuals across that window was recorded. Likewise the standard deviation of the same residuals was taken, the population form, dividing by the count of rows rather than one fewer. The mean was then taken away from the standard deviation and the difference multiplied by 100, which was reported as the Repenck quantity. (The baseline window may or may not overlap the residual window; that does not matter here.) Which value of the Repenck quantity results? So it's 251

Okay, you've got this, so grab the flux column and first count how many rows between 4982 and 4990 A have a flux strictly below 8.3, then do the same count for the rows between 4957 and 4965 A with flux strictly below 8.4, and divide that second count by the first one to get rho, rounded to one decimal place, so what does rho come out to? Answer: 1.0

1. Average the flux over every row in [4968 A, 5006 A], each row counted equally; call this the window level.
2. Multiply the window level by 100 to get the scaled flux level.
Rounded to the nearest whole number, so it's 791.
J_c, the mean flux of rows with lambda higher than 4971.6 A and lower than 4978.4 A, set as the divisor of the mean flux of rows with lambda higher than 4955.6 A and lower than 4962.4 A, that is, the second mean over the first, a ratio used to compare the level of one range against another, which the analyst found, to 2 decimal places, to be 1.06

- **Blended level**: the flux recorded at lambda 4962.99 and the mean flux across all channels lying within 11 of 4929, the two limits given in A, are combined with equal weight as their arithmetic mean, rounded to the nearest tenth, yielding 7.9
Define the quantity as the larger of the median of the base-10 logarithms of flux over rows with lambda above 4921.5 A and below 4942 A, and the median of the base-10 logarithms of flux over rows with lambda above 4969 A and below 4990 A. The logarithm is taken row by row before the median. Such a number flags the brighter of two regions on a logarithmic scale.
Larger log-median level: 0.867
